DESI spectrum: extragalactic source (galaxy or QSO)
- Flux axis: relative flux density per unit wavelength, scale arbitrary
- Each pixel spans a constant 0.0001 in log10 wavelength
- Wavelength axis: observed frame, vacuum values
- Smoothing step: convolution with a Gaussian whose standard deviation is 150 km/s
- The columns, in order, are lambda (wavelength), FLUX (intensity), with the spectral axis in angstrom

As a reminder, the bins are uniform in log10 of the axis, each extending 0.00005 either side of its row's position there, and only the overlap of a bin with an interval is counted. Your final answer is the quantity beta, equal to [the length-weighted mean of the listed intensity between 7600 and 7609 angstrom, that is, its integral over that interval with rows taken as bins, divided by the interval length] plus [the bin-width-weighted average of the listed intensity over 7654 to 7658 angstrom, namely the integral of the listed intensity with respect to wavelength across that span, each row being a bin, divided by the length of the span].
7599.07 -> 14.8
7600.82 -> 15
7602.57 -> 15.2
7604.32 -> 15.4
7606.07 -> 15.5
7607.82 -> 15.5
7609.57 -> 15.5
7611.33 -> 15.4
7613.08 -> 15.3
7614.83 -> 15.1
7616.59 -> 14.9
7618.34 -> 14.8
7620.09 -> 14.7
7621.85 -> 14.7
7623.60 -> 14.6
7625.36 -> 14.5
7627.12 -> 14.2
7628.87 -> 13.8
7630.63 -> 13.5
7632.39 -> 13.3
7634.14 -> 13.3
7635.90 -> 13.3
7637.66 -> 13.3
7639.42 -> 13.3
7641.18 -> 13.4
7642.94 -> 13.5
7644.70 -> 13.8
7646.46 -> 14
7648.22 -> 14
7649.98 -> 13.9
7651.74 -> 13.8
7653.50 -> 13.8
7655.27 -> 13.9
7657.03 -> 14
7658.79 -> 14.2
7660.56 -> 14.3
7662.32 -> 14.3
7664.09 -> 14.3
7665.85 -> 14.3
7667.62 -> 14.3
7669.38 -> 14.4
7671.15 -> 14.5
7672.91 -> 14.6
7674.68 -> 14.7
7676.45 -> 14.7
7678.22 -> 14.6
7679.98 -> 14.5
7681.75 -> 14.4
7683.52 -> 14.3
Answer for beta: 29.3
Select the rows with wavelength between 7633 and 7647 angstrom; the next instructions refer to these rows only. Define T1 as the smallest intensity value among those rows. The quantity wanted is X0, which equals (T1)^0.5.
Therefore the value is 3.65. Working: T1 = 13.3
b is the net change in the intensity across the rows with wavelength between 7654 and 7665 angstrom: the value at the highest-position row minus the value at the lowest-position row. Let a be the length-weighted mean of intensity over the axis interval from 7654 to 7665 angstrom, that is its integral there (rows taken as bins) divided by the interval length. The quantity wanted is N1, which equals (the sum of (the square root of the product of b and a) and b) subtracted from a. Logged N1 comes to 11.4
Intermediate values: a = 14.1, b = 0.40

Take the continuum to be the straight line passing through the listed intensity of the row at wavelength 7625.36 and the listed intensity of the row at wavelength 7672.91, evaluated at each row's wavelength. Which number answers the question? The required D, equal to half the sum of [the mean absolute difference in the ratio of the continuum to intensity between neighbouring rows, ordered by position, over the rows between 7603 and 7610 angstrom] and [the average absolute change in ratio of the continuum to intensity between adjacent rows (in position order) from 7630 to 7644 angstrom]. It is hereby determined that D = 0.0034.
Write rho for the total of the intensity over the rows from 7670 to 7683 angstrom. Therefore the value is 102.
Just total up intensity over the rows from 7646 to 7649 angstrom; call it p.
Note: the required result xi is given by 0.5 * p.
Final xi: 14.0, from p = 28.0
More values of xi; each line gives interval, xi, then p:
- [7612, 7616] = 15.2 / 30.4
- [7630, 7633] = 13.4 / 26.8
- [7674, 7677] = 14.7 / 29.4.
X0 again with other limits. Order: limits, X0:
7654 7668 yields 3.73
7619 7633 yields 3.65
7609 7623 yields 3.83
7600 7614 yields 3.87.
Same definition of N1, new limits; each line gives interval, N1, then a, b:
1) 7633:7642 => 12.1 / 13.3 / 0.10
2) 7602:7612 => 13.5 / 15.4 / 0.20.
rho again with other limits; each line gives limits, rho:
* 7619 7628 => 73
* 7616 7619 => 30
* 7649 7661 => 98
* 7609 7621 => 106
